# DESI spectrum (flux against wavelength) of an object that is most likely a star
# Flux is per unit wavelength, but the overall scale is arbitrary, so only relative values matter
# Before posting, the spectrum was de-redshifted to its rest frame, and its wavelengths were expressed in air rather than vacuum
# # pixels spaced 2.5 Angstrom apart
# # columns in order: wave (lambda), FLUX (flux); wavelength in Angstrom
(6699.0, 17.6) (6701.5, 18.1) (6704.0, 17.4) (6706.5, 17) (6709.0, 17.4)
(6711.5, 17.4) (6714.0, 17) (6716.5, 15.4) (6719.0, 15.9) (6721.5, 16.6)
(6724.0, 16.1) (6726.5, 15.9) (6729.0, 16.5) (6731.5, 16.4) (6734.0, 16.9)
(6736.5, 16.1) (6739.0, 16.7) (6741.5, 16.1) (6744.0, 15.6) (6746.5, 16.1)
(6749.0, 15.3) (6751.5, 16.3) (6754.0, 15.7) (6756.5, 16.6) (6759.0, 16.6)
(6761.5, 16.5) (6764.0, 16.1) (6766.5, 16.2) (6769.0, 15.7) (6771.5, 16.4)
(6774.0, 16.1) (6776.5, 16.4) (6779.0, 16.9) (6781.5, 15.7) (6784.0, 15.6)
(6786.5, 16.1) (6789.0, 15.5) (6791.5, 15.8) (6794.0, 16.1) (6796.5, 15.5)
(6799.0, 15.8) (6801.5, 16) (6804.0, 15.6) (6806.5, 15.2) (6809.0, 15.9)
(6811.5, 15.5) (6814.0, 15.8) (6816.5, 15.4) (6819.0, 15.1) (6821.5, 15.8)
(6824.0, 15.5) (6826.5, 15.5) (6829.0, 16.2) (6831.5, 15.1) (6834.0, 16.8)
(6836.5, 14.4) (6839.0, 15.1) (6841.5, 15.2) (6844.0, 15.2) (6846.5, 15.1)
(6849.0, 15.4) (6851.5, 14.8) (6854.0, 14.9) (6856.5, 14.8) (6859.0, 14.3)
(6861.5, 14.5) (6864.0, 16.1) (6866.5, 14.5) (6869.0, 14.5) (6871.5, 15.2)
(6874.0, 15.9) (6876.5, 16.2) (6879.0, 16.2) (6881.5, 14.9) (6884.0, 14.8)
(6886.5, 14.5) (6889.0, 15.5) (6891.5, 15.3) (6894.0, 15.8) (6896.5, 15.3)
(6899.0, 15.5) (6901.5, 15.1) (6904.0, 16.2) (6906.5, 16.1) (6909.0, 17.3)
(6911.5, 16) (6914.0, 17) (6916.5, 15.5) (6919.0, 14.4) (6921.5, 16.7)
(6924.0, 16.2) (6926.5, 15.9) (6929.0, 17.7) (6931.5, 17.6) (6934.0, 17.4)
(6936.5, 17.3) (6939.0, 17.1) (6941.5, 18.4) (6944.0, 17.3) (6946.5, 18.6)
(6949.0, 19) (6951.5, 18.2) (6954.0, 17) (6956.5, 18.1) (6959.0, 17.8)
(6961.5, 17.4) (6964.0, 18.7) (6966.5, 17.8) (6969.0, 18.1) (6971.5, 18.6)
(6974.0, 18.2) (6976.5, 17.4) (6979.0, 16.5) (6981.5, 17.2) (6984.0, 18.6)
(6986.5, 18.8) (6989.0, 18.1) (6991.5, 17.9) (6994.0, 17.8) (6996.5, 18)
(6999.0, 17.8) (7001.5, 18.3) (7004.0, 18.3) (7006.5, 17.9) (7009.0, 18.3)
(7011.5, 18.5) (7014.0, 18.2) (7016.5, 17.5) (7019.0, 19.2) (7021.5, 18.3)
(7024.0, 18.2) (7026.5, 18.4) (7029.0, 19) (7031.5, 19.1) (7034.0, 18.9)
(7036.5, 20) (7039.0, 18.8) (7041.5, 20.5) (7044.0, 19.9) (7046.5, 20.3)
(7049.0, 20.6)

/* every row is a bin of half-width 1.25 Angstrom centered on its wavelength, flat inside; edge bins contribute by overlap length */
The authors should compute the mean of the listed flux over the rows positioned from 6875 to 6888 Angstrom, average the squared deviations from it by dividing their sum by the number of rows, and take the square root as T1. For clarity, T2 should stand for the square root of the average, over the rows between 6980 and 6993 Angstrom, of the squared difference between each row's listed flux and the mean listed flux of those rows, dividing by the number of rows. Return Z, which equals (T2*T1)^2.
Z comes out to 0.17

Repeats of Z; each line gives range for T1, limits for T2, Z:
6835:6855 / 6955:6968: 0.02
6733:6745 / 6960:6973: 0.05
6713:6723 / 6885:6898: 0.07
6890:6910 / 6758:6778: 0.03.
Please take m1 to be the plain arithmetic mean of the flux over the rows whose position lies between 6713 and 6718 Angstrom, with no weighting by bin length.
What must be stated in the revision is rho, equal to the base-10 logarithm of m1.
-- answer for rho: 1.21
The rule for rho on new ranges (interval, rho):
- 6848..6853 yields 1.18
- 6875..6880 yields 1.21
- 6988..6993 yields 1.26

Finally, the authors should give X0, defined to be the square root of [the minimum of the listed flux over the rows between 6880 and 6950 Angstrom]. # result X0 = 3.79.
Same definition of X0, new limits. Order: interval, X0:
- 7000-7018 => 4.18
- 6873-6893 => 3.81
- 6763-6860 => 3.78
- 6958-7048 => 4.06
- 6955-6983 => 4.06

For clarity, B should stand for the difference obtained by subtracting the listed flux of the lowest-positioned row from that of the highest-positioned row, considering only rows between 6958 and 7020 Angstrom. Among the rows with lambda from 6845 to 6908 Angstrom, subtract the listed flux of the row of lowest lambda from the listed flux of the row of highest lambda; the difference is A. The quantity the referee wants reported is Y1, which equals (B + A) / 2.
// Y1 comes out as 1.2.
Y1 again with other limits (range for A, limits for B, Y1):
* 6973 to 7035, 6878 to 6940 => 0.8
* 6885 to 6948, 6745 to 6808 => 1.6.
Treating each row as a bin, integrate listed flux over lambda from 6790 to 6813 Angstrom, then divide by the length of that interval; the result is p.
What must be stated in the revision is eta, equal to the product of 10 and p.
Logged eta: 157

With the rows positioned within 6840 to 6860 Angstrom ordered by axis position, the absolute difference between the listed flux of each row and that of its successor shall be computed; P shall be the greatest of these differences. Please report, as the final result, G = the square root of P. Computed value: 0.8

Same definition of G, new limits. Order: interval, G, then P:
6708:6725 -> 1.3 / 1.6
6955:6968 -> 1.1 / 1.3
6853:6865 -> 1.3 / 1.6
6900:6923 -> 1.5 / 2.3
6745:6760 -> 1.0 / 1.0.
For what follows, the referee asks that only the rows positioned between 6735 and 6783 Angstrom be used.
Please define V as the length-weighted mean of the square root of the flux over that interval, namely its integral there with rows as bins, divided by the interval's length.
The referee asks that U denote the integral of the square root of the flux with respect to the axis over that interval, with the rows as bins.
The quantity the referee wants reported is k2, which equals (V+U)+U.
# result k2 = 390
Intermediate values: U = 193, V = 4.0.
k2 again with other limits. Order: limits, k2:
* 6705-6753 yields 392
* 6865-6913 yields 382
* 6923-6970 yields 399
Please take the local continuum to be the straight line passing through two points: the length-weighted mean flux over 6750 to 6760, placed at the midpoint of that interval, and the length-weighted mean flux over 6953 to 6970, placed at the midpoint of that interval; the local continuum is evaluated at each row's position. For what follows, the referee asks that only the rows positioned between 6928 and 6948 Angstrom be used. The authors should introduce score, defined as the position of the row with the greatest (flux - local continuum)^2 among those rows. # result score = 6946.5 Angstrom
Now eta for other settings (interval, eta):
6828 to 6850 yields 154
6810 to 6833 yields 156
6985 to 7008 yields 181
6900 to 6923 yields 160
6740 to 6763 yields 161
